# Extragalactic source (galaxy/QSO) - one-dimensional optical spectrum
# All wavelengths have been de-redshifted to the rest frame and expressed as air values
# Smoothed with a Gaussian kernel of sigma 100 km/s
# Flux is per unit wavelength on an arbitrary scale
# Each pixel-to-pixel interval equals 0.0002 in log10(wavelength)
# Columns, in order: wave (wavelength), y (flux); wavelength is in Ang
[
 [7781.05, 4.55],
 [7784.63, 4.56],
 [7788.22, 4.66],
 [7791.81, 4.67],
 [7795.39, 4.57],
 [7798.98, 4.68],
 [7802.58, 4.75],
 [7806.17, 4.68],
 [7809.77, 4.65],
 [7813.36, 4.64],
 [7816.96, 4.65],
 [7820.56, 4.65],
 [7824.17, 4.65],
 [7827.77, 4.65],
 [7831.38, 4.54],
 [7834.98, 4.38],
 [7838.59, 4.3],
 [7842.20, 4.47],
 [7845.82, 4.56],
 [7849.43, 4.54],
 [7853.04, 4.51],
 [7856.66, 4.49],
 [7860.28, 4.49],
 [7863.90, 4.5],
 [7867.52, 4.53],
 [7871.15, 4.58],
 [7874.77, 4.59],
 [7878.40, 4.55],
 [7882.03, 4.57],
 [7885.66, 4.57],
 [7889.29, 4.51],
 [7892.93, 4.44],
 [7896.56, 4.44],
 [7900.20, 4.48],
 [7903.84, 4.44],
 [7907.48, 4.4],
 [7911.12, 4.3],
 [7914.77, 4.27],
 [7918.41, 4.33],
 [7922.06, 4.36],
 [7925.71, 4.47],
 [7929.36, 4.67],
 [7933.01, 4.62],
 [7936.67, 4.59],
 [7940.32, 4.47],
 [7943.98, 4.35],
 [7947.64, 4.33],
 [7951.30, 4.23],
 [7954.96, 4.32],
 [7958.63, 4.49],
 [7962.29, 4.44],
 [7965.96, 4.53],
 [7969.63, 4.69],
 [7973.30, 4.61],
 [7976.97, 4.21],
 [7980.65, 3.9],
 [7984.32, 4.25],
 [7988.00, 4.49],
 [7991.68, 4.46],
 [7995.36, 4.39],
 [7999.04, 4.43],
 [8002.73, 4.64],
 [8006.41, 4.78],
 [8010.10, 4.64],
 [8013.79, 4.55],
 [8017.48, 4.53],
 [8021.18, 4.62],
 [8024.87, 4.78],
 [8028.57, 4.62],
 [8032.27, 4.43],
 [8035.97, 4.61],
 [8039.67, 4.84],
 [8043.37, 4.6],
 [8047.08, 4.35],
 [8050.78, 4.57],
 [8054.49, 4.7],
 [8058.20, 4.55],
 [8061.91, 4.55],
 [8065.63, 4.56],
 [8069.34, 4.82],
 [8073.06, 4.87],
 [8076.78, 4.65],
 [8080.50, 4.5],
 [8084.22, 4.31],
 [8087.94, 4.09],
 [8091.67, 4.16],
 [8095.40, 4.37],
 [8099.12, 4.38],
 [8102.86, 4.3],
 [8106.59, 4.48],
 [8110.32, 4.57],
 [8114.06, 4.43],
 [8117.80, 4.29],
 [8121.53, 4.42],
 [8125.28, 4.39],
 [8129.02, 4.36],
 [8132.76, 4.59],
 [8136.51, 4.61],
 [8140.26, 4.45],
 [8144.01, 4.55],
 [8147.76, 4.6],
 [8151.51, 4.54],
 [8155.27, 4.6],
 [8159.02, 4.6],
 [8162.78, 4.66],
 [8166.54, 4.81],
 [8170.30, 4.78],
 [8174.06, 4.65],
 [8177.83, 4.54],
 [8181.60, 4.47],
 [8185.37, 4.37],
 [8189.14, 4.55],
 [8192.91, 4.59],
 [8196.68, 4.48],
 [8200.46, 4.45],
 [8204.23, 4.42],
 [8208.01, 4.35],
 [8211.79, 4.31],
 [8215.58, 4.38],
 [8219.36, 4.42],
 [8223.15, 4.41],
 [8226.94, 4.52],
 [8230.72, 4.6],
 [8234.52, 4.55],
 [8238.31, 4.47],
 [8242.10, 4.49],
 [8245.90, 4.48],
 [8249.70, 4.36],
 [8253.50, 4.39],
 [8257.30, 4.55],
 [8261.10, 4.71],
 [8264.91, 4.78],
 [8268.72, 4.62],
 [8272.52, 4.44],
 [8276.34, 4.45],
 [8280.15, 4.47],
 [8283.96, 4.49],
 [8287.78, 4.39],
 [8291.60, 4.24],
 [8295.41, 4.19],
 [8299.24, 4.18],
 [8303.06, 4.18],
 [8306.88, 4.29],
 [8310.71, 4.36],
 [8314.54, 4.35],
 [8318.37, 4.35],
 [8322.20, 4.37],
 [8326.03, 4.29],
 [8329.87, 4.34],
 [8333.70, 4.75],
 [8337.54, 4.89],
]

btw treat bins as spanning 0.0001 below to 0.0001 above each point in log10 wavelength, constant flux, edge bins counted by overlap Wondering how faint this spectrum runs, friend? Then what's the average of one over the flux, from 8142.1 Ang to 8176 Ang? 0.215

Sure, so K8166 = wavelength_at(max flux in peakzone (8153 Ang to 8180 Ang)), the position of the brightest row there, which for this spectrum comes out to 8166.54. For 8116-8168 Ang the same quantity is 8166.54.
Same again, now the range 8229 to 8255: 8230.72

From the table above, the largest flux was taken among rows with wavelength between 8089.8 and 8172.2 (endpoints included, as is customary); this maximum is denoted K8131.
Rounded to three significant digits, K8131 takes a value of 4.81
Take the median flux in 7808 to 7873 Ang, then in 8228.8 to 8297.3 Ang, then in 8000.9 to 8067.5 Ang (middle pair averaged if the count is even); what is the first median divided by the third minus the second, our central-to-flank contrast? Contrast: 35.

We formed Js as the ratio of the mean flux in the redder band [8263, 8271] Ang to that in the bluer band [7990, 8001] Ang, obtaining 1.06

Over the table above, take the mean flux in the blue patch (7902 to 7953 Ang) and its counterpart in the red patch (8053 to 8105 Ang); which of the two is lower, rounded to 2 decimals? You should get 4.42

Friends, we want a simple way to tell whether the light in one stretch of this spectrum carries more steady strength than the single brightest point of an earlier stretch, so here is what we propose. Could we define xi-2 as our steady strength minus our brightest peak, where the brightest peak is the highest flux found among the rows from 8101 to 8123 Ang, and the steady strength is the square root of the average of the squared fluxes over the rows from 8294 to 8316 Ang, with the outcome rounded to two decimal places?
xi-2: -0.31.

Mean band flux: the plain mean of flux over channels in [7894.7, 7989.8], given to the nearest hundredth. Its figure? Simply 4.41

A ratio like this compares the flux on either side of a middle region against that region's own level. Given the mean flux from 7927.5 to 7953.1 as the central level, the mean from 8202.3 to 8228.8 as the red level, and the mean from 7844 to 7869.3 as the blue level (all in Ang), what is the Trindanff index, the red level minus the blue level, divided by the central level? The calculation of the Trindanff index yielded -0.03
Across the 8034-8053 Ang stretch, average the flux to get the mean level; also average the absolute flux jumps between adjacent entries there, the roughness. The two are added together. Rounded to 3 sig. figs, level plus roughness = 4.83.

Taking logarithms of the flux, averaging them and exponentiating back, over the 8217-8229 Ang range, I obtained 4.45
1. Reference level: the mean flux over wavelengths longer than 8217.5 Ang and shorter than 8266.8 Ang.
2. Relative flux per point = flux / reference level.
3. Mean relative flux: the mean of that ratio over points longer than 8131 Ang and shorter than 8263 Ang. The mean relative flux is 1.001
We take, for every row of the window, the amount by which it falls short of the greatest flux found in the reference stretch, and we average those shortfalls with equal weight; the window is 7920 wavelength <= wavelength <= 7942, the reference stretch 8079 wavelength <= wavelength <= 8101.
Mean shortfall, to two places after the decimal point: -0.03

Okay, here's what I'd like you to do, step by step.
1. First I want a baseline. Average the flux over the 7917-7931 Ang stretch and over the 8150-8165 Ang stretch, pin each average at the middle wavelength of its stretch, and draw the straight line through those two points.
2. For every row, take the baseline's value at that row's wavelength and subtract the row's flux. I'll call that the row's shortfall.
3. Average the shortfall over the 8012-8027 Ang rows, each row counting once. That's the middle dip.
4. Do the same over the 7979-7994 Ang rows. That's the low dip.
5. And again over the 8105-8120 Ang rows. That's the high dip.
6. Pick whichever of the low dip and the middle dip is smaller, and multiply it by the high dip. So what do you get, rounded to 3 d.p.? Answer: -0.014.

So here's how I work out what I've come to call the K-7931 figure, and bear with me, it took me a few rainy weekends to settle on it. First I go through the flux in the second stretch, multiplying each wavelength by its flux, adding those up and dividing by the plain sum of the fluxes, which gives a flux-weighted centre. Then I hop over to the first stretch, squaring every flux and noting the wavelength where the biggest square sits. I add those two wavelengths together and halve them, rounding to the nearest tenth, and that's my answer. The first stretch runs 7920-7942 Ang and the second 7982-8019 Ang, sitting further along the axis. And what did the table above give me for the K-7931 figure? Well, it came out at 7965.2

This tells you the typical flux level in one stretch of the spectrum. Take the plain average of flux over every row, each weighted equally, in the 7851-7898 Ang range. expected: 4.52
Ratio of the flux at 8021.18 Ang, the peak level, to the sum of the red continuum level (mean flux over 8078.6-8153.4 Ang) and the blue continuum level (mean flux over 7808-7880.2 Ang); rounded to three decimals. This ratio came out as 0.515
